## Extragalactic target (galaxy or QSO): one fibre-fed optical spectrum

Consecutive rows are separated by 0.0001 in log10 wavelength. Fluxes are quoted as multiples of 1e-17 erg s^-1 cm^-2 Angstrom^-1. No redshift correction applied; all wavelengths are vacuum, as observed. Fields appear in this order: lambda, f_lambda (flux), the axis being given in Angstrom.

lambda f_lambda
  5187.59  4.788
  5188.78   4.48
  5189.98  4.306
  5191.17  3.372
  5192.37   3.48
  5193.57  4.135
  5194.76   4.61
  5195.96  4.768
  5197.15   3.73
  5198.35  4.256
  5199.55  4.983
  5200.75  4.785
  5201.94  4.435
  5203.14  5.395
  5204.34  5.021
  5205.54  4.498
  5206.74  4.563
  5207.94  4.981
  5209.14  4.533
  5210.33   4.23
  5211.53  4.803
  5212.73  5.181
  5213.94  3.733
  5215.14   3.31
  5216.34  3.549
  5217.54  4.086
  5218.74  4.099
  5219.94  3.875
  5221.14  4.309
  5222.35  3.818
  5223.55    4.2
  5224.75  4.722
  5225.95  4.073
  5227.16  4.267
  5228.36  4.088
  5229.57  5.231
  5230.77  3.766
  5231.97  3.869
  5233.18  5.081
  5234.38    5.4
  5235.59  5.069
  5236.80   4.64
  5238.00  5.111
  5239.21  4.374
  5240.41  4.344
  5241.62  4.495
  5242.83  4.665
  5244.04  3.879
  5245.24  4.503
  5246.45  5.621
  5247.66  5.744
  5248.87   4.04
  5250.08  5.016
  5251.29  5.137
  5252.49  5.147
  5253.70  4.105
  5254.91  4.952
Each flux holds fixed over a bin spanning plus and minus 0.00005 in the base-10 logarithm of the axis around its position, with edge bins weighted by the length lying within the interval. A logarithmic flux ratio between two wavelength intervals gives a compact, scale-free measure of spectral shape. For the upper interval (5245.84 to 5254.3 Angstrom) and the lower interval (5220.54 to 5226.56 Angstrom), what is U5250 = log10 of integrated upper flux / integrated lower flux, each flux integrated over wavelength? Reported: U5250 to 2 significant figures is 0.22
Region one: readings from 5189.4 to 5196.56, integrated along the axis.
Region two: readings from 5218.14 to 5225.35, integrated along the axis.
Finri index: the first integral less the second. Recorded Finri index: -1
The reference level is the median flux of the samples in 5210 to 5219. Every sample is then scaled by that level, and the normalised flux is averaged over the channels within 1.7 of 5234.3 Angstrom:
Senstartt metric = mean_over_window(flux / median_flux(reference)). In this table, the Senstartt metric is 1.27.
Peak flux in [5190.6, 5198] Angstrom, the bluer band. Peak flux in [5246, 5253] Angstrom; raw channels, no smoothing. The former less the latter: -1.0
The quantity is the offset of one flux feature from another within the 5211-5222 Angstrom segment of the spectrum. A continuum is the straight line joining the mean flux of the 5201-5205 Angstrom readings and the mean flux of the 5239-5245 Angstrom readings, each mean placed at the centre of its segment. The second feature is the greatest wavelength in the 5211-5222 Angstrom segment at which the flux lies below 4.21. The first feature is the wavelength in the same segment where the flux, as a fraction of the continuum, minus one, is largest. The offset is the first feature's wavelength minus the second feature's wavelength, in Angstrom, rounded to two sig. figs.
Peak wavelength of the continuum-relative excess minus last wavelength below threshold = -7.2 Angstrom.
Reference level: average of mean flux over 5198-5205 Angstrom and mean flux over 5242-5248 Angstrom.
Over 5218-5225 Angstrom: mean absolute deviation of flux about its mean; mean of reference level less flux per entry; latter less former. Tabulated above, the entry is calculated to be 0.4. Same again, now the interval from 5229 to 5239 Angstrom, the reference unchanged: -0.4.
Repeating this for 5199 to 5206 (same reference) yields -0.3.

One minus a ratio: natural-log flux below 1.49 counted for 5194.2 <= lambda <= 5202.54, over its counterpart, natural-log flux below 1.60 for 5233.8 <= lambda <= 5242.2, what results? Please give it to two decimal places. 0.25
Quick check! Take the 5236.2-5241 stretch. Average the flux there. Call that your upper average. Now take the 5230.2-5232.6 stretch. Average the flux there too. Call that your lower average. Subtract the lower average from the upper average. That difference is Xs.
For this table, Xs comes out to 0.80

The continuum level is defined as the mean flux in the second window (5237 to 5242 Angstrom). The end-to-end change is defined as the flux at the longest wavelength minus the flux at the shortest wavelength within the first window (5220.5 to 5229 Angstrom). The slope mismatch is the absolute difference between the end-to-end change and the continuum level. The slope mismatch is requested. 4.8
